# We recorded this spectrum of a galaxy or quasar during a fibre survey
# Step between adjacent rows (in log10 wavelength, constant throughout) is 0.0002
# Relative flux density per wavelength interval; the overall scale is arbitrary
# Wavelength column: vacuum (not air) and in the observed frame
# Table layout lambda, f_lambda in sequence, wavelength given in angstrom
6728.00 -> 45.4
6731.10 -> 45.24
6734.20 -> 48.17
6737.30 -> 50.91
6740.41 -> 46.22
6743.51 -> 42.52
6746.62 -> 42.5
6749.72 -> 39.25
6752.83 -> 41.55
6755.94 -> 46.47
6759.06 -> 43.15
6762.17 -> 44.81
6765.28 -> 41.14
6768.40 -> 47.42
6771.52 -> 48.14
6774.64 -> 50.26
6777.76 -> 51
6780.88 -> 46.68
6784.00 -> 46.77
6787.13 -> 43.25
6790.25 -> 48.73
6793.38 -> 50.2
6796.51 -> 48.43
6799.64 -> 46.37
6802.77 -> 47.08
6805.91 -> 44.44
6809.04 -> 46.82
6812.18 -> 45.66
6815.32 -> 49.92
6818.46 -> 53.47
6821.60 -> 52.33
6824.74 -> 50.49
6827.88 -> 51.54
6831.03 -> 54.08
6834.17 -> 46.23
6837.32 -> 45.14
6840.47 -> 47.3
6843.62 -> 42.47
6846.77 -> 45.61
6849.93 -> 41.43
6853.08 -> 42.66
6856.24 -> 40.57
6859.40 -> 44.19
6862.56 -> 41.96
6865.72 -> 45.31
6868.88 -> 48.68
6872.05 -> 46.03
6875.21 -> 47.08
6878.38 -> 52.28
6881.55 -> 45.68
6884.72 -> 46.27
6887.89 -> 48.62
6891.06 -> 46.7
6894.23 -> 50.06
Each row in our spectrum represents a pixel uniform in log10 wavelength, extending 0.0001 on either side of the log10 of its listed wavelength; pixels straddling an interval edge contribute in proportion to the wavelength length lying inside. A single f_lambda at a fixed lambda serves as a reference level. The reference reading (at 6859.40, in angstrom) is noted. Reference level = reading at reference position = 44.19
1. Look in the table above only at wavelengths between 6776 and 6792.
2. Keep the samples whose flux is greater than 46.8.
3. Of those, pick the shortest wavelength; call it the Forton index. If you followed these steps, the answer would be 6777.76 angstrom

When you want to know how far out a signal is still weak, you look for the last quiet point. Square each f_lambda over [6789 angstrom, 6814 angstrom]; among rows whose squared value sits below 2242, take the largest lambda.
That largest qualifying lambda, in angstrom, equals 6812.18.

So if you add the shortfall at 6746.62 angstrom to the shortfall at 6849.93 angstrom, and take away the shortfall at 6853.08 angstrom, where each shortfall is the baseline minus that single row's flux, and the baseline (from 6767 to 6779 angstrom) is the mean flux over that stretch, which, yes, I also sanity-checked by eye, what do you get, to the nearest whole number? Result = 8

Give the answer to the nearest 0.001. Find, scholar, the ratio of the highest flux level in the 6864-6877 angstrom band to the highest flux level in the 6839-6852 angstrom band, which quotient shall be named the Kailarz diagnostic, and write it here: 1.029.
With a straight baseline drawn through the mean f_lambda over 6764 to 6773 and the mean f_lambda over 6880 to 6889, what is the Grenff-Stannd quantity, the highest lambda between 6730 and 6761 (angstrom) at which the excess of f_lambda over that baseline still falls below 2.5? 6759.06 angstrom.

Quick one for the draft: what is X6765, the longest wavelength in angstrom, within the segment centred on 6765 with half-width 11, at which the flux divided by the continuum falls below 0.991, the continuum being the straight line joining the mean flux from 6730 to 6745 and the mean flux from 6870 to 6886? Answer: 6765.28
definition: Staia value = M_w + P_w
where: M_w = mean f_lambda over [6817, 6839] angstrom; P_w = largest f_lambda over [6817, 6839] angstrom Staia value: 105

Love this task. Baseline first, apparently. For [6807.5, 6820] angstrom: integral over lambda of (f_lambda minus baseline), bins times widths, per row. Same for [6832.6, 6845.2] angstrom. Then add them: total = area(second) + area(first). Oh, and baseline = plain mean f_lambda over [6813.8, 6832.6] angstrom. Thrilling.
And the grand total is -122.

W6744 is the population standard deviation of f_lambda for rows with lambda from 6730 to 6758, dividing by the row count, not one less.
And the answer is 3.42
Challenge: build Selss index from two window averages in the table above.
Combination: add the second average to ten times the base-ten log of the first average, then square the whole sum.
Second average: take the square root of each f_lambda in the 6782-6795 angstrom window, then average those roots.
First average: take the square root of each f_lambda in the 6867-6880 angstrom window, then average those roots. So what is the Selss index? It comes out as 234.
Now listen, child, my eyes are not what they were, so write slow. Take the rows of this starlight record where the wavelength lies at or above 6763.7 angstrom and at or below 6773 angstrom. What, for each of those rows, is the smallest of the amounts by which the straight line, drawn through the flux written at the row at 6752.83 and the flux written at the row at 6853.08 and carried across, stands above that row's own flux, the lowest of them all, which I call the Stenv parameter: -6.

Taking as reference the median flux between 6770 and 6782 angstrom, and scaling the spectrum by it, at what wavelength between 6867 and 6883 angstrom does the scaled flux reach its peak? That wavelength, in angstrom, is 6878.38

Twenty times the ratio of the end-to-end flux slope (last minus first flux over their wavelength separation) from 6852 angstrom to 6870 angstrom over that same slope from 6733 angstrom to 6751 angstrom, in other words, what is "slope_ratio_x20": -13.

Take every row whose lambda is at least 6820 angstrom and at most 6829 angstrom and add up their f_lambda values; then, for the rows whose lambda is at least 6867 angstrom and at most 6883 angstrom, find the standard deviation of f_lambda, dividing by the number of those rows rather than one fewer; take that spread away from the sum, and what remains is 152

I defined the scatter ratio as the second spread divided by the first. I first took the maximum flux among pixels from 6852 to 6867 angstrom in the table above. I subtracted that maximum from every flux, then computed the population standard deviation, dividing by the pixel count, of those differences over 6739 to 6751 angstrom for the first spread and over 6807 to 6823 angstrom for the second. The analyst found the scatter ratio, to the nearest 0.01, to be 1.23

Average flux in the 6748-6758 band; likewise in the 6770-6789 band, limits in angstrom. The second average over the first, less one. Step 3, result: 0.12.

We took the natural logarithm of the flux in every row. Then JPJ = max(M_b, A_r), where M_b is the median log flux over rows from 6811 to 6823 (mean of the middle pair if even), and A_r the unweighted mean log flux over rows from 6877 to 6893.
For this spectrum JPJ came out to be 3.93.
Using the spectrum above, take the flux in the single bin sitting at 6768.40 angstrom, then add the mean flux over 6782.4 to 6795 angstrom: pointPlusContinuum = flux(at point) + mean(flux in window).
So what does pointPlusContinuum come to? 95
